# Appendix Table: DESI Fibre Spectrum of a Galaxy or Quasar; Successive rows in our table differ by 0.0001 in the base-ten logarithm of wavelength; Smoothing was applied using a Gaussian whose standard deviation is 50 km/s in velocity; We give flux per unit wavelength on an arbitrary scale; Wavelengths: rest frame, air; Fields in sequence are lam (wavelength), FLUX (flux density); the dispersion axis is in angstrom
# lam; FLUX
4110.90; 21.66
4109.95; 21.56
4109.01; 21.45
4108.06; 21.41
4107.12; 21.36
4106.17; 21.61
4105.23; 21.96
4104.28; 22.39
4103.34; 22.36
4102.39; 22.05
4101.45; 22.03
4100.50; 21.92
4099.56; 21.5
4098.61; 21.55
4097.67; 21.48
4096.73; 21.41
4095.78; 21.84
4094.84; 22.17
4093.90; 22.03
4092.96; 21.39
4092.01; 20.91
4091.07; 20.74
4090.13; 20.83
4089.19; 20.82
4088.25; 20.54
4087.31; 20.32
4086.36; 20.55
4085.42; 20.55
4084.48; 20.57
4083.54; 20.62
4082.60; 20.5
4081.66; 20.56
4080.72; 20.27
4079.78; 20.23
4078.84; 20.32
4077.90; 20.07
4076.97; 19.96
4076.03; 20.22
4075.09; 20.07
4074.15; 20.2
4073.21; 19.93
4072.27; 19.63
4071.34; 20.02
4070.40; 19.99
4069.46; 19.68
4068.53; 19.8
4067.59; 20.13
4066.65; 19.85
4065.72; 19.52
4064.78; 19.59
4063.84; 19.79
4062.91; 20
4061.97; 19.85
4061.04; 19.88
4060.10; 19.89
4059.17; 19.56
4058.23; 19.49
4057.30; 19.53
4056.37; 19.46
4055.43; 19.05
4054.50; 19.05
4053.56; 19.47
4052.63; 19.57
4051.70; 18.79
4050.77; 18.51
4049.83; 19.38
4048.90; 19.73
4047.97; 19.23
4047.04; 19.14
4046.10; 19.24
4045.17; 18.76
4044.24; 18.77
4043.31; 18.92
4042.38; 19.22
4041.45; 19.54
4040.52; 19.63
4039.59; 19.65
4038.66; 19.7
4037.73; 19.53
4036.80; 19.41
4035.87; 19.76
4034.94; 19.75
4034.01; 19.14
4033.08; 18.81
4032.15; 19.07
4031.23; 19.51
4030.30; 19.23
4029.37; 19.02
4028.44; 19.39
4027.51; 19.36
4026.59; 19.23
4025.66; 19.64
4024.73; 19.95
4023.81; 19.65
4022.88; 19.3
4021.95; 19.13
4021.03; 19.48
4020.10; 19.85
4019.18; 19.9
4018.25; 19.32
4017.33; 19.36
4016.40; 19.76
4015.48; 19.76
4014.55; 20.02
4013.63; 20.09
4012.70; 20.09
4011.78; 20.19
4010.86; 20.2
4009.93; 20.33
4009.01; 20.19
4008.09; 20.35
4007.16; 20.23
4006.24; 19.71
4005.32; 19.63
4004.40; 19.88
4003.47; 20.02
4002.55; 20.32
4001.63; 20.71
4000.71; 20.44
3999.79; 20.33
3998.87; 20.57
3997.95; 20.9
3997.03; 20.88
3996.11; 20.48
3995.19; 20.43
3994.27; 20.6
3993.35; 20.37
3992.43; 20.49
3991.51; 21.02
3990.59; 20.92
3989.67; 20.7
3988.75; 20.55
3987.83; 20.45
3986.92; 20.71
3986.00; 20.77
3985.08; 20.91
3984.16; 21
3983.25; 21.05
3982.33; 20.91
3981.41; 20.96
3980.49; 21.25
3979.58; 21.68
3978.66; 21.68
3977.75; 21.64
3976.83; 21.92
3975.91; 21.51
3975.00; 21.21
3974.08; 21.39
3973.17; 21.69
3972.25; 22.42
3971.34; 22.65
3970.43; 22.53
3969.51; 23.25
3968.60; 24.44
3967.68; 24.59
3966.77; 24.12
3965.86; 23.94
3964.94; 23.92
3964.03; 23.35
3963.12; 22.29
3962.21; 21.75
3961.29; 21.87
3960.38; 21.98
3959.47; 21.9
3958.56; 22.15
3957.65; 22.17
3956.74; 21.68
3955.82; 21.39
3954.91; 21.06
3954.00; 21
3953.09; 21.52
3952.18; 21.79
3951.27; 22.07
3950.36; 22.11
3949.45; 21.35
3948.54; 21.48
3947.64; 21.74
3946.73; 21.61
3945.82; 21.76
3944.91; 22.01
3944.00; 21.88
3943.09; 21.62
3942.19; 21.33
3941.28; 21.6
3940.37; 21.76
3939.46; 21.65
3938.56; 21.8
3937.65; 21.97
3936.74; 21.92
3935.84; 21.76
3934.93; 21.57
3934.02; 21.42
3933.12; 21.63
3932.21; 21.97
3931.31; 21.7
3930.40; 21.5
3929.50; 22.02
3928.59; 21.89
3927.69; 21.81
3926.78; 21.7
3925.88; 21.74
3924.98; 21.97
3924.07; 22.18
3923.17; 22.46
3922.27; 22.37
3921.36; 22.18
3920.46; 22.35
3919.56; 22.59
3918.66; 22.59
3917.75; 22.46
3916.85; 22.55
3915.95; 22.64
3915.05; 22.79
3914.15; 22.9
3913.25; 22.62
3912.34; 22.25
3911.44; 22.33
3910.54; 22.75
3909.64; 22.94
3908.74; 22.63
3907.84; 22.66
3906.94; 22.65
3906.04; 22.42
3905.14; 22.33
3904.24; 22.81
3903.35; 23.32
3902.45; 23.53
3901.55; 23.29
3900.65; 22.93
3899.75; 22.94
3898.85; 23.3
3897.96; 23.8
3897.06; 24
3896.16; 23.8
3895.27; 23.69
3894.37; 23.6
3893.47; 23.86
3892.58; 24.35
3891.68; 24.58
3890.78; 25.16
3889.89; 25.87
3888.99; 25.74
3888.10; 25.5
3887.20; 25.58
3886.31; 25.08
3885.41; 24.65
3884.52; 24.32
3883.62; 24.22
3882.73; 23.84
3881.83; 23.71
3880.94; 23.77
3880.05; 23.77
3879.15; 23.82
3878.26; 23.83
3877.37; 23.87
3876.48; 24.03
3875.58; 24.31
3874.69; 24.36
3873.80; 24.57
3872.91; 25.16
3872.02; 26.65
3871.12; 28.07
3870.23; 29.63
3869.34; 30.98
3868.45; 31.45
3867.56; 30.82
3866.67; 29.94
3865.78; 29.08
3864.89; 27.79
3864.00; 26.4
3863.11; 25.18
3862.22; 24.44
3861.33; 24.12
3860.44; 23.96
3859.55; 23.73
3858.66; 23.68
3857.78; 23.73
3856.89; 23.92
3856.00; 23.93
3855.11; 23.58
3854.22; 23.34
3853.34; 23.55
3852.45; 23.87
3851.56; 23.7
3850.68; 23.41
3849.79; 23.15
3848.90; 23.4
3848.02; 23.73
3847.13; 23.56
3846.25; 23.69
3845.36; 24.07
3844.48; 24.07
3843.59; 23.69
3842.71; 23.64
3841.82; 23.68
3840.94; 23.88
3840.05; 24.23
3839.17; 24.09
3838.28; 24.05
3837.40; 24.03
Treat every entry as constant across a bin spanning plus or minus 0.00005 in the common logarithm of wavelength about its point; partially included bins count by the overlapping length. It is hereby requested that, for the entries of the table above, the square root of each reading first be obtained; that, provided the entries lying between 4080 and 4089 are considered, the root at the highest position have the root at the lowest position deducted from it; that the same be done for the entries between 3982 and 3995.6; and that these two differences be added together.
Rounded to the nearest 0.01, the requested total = -0.02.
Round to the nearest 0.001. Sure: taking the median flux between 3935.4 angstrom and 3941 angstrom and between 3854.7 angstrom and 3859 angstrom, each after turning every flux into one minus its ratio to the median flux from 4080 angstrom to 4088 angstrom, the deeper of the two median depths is -0.060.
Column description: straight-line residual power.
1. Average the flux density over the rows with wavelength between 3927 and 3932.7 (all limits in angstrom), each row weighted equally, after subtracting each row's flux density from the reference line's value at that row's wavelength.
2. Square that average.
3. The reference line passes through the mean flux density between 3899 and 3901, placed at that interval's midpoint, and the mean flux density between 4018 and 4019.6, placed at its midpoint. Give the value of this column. 0.1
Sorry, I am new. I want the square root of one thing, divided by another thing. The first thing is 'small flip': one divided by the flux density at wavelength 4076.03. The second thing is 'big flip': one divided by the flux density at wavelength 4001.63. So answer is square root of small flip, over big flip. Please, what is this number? 4.61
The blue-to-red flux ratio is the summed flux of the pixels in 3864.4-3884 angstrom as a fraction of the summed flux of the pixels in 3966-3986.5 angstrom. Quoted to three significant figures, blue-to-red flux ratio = 1.19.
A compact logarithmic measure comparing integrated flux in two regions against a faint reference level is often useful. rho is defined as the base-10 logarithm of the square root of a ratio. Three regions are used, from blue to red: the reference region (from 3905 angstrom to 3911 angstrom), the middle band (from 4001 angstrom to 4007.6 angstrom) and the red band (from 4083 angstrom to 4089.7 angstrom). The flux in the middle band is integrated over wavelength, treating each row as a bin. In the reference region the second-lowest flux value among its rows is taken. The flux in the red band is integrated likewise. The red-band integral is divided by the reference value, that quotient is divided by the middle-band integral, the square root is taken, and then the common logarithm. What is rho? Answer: -0.67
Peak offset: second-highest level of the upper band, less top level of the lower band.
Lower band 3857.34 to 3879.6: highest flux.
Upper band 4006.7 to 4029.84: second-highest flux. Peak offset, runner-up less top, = -11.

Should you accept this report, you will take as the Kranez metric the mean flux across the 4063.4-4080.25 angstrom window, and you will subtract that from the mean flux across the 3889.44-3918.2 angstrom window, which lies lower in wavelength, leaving 3.3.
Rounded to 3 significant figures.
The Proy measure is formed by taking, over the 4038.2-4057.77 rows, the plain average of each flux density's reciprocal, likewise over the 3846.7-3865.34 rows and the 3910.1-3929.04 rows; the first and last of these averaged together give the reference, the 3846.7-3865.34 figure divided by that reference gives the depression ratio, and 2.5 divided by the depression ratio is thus 2.91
